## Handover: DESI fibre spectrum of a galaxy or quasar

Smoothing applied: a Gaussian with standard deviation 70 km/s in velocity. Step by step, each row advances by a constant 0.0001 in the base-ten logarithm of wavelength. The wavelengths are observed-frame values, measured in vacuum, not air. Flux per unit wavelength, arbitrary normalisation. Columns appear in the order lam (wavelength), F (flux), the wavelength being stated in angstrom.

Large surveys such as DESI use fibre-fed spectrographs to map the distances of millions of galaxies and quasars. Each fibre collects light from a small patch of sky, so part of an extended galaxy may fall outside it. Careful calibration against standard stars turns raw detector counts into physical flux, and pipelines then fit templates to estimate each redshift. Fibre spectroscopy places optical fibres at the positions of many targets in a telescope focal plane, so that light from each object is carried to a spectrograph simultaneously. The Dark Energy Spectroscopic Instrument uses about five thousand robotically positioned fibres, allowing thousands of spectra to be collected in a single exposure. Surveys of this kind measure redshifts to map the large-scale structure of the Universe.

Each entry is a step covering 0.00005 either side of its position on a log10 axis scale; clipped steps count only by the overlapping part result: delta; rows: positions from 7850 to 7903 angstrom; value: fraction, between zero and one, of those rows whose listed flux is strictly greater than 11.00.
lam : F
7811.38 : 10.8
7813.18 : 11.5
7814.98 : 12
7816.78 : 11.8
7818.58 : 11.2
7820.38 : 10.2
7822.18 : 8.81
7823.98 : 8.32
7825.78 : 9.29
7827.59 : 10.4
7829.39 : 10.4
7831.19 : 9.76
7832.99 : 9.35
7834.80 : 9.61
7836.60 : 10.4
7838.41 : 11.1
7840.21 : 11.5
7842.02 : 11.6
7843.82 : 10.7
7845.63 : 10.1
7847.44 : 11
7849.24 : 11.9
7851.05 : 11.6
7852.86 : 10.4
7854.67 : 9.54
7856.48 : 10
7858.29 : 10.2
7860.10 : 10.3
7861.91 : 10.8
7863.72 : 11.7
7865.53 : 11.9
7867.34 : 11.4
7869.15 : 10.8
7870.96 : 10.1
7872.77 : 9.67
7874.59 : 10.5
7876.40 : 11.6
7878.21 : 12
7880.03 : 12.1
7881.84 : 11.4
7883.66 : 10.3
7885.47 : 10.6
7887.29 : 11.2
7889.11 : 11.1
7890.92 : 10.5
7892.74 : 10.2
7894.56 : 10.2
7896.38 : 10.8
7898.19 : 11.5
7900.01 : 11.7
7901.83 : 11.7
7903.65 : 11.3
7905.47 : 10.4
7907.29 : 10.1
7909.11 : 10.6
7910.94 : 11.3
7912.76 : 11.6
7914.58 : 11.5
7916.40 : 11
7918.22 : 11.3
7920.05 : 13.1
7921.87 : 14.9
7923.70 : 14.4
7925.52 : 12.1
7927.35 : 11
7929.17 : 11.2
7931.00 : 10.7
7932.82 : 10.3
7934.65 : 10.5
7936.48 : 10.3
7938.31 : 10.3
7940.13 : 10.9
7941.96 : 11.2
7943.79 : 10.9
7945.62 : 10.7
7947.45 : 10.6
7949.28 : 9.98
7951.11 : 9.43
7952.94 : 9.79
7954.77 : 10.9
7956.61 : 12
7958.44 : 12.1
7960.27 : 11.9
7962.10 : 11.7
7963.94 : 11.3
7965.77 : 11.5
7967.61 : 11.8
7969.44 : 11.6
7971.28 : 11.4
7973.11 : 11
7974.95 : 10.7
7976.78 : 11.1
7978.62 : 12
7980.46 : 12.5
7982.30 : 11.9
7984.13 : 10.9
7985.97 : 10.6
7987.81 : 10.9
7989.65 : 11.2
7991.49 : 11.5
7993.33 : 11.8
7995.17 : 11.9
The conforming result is 0.45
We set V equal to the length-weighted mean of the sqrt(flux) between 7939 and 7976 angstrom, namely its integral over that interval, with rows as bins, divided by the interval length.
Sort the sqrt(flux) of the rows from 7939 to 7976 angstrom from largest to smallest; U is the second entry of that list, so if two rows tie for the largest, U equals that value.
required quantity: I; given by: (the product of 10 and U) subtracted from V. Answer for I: -31.3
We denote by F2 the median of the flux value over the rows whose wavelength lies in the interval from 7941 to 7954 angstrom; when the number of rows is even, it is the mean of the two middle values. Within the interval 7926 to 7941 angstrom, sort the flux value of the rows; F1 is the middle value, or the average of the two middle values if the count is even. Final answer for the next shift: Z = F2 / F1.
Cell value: 1.00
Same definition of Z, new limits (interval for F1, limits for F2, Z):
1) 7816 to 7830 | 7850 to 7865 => 1.00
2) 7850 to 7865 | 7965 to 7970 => 1.12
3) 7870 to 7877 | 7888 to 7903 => 1.06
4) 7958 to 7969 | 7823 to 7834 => 0.81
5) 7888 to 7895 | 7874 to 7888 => 1.09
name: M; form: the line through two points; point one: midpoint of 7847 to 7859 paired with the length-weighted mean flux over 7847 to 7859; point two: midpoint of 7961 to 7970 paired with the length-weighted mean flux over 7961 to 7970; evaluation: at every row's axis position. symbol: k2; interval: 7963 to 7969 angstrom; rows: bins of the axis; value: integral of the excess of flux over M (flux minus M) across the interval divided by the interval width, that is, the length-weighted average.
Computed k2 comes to -0.1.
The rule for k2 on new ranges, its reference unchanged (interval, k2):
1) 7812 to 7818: 1.3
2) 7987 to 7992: -0.6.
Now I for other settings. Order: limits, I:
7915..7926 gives -34.4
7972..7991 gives -31.3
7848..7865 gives -30.9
